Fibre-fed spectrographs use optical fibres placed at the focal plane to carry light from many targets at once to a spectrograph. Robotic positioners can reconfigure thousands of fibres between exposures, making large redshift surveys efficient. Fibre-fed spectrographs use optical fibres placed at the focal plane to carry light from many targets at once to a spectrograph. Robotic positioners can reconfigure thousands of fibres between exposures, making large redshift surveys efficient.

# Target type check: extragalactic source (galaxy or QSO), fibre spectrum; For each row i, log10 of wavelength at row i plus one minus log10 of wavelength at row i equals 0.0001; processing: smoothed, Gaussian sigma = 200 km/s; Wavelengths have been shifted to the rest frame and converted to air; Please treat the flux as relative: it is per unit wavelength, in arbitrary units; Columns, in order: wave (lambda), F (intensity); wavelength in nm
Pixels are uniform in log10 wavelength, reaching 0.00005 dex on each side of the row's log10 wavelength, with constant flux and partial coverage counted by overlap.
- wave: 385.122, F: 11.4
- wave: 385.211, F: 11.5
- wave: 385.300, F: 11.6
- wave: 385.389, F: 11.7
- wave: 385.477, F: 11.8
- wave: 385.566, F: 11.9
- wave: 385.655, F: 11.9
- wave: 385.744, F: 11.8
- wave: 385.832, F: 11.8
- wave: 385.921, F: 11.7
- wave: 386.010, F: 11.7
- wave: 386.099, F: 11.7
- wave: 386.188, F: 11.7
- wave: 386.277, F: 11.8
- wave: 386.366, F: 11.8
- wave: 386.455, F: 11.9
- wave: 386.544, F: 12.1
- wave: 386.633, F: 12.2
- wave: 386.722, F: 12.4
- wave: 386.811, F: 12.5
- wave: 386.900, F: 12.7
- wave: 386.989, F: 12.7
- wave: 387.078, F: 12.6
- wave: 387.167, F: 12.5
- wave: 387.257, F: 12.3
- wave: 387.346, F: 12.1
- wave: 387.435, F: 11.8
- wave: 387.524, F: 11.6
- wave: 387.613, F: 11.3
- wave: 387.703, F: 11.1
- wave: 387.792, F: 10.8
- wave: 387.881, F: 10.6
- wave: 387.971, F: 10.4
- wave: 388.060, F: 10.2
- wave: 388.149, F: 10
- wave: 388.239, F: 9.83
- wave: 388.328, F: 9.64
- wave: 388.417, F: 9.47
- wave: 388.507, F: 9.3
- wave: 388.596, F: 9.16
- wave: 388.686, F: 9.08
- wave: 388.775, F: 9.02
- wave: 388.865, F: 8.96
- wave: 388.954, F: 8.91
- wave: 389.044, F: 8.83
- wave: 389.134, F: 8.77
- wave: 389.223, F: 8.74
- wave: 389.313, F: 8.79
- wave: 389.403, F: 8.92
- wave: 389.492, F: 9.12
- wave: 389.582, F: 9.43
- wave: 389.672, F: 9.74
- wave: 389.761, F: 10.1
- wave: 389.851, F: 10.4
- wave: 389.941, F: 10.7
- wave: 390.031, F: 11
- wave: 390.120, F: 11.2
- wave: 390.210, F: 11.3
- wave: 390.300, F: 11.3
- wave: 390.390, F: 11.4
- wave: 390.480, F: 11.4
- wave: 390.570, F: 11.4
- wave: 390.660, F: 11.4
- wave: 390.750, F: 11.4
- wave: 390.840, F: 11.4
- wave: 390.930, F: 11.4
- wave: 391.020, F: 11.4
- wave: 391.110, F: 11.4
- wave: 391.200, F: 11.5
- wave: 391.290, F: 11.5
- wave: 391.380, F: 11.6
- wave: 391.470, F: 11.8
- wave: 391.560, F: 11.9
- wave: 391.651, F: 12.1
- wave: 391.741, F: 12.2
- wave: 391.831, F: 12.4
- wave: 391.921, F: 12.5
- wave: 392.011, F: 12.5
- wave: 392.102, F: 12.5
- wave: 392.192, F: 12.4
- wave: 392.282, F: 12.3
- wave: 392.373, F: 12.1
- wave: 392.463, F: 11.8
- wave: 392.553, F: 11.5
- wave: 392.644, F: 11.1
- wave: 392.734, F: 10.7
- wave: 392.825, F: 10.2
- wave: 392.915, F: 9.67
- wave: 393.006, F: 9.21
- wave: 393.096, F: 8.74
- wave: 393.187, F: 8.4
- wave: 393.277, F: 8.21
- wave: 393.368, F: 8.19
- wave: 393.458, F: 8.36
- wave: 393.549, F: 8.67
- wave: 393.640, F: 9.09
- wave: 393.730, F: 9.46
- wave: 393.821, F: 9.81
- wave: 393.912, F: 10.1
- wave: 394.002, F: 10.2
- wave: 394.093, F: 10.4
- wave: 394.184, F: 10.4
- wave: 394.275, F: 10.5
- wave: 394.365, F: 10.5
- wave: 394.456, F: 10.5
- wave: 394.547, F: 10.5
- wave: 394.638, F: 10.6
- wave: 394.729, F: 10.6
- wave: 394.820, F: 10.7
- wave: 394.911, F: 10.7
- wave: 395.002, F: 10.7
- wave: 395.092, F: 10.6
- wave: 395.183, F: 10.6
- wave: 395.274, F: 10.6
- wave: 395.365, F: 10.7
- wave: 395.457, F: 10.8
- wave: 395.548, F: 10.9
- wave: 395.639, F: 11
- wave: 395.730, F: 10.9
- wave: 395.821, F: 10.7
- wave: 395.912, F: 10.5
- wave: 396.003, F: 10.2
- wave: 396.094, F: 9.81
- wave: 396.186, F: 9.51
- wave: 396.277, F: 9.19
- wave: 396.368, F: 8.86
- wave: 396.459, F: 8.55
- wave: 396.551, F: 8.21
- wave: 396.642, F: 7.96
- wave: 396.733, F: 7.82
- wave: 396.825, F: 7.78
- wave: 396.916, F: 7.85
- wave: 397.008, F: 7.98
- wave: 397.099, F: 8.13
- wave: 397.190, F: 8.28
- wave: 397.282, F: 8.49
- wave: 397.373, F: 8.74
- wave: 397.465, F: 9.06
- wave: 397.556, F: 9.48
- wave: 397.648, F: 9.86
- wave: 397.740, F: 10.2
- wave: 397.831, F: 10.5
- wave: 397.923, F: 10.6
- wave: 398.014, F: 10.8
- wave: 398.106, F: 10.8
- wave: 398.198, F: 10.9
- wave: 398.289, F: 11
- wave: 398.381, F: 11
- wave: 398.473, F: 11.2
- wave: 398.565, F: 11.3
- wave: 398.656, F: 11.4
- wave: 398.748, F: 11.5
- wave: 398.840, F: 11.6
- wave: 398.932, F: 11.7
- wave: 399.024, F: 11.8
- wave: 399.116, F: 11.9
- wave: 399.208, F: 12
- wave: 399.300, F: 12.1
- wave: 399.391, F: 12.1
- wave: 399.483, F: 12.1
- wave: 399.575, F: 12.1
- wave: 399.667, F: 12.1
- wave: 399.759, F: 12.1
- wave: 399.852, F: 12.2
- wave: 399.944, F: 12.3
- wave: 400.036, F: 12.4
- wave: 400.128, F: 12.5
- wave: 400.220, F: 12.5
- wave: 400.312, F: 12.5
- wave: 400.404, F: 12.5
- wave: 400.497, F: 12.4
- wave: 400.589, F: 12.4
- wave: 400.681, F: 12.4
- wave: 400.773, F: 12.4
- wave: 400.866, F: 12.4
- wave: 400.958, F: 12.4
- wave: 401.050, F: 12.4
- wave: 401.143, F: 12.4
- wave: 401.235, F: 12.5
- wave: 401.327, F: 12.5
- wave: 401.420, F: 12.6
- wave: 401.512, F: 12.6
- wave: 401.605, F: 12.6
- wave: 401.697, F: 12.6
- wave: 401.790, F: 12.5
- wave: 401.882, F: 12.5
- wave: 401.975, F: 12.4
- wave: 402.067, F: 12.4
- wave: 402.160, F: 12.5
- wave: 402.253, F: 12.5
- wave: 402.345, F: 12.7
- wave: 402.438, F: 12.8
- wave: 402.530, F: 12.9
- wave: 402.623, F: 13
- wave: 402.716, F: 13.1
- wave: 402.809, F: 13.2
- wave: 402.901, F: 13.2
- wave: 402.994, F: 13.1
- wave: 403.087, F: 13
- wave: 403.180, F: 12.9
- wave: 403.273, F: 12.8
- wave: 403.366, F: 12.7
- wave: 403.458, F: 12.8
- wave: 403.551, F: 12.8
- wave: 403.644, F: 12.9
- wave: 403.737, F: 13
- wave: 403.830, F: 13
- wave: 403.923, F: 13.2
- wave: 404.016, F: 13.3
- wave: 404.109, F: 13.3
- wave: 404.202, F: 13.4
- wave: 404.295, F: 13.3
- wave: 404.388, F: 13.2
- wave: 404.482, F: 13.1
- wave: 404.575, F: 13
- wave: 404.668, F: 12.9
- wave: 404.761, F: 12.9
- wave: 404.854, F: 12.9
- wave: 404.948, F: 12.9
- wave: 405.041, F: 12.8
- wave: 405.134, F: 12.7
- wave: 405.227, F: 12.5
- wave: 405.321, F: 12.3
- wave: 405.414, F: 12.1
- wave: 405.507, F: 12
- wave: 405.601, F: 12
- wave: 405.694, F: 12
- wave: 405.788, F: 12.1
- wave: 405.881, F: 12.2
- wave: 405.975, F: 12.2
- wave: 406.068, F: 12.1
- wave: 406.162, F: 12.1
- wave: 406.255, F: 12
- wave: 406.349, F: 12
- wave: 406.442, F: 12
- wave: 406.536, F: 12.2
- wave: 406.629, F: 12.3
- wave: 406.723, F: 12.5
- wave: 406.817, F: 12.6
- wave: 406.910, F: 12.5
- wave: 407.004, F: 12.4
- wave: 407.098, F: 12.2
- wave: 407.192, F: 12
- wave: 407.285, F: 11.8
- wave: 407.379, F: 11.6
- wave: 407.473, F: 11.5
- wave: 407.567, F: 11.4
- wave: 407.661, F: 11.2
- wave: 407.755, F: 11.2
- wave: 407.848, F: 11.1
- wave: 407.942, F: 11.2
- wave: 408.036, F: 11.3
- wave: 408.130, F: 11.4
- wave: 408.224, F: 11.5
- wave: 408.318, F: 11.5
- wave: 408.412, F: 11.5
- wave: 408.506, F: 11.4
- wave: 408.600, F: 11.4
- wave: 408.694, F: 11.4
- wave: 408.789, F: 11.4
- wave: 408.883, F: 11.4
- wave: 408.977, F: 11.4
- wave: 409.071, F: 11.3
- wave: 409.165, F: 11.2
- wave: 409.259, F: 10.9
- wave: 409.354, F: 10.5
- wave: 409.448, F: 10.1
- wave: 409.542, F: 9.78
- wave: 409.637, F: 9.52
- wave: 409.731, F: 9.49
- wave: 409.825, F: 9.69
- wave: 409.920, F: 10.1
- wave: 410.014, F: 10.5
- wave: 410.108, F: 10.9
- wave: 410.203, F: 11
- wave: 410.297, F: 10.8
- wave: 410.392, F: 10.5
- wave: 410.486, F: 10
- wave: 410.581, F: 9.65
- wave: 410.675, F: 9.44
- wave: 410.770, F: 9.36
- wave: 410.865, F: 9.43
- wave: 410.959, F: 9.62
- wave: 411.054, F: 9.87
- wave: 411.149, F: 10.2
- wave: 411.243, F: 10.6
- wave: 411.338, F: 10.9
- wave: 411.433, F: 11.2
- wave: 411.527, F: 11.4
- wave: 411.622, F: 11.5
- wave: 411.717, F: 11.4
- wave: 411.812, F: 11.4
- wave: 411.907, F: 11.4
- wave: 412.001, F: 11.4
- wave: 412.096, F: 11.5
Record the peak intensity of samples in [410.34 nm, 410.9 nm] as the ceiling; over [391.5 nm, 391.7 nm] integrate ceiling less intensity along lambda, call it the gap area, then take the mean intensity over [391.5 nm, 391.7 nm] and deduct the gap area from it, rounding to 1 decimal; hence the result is 12.3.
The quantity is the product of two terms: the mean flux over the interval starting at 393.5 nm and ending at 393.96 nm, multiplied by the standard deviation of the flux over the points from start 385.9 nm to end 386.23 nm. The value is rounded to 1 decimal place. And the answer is 0.0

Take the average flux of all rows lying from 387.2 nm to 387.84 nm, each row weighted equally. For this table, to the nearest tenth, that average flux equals 11.6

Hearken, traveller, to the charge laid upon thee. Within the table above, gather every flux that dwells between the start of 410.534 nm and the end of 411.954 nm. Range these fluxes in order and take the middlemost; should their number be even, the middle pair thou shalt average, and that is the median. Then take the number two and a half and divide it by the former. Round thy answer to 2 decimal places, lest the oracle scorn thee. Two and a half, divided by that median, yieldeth 0.24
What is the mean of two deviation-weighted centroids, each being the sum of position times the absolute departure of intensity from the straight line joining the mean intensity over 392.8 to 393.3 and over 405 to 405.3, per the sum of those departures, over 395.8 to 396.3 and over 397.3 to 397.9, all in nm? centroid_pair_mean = 396.77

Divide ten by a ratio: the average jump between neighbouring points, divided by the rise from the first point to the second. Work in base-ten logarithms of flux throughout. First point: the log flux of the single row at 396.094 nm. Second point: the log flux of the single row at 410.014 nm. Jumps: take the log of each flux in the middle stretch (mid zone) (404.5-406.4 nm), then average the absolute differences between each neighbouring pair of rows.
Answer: 114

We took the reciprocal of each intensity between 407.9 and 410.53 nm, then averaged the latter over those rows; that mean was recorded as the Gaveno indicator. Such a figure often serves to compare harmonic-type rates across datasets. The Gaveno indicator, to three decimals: 0.093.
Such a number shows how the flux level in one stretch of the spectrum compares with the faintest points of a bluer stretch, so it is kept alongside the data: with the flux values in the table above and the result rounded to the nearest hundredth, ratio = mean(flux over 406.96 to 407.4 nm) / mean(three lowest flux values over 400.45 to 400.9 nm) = 0.97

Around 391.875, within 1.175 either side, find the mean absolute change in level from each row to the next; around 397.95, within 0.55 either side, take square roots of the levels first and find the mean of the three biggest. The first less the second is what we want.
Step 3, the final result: -3.15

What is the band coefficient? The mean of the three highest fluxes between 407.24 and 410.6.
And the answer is 11.6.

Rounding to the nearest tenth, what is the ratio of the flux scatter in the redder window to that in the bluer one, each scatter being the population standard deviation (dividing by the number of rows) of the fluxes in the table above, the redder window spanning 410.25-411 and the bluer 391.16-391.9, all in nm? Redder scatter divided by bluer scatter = 1.6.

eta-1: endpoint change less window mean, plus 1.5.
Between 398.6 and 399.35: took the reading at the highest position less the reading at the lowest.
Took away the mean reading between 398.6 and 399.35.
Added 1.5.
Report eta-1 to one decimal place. -9.6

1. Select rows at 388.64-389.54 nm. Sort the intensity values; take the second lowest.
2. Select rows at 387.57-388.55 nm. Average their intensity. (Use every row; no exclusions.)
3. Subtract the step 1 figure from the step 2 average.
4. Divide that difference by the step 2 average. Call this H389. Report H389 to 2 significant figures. 0.14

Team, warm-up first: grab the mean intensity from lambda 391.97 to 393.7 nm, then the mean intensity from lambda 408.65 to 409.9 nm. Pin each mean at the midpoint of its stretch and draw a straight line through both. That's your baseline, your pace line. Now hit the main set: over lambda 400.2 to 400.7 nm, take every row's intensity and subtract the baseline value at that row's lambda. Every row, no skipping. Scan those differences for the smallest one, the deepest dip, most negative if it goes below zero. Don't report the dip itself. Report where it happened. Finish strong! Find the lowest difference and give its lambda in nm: 400.681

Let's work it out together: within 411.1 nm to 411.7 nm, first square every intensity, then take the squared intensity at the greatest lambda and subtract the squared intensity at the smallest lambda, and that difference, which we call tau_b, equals 28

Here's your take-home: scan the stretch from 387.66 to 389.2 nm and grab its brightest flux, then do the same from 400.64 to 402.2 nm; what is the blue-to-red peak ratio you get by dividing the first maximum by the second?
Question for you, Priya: 0.88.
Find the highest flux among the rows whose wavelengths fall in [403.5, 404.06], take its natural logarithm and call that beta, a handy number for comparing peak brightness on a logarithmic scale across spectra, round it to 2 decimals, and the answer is 2.59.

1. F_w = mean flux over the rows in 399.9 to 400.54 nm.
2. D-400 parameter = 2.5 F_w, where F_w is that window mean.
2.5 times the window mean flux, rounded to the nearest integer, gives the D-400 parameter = 31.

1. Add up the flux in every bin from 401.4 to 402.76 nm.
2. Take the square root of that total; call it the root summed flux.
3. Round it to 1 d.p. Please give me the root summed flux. 13.8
